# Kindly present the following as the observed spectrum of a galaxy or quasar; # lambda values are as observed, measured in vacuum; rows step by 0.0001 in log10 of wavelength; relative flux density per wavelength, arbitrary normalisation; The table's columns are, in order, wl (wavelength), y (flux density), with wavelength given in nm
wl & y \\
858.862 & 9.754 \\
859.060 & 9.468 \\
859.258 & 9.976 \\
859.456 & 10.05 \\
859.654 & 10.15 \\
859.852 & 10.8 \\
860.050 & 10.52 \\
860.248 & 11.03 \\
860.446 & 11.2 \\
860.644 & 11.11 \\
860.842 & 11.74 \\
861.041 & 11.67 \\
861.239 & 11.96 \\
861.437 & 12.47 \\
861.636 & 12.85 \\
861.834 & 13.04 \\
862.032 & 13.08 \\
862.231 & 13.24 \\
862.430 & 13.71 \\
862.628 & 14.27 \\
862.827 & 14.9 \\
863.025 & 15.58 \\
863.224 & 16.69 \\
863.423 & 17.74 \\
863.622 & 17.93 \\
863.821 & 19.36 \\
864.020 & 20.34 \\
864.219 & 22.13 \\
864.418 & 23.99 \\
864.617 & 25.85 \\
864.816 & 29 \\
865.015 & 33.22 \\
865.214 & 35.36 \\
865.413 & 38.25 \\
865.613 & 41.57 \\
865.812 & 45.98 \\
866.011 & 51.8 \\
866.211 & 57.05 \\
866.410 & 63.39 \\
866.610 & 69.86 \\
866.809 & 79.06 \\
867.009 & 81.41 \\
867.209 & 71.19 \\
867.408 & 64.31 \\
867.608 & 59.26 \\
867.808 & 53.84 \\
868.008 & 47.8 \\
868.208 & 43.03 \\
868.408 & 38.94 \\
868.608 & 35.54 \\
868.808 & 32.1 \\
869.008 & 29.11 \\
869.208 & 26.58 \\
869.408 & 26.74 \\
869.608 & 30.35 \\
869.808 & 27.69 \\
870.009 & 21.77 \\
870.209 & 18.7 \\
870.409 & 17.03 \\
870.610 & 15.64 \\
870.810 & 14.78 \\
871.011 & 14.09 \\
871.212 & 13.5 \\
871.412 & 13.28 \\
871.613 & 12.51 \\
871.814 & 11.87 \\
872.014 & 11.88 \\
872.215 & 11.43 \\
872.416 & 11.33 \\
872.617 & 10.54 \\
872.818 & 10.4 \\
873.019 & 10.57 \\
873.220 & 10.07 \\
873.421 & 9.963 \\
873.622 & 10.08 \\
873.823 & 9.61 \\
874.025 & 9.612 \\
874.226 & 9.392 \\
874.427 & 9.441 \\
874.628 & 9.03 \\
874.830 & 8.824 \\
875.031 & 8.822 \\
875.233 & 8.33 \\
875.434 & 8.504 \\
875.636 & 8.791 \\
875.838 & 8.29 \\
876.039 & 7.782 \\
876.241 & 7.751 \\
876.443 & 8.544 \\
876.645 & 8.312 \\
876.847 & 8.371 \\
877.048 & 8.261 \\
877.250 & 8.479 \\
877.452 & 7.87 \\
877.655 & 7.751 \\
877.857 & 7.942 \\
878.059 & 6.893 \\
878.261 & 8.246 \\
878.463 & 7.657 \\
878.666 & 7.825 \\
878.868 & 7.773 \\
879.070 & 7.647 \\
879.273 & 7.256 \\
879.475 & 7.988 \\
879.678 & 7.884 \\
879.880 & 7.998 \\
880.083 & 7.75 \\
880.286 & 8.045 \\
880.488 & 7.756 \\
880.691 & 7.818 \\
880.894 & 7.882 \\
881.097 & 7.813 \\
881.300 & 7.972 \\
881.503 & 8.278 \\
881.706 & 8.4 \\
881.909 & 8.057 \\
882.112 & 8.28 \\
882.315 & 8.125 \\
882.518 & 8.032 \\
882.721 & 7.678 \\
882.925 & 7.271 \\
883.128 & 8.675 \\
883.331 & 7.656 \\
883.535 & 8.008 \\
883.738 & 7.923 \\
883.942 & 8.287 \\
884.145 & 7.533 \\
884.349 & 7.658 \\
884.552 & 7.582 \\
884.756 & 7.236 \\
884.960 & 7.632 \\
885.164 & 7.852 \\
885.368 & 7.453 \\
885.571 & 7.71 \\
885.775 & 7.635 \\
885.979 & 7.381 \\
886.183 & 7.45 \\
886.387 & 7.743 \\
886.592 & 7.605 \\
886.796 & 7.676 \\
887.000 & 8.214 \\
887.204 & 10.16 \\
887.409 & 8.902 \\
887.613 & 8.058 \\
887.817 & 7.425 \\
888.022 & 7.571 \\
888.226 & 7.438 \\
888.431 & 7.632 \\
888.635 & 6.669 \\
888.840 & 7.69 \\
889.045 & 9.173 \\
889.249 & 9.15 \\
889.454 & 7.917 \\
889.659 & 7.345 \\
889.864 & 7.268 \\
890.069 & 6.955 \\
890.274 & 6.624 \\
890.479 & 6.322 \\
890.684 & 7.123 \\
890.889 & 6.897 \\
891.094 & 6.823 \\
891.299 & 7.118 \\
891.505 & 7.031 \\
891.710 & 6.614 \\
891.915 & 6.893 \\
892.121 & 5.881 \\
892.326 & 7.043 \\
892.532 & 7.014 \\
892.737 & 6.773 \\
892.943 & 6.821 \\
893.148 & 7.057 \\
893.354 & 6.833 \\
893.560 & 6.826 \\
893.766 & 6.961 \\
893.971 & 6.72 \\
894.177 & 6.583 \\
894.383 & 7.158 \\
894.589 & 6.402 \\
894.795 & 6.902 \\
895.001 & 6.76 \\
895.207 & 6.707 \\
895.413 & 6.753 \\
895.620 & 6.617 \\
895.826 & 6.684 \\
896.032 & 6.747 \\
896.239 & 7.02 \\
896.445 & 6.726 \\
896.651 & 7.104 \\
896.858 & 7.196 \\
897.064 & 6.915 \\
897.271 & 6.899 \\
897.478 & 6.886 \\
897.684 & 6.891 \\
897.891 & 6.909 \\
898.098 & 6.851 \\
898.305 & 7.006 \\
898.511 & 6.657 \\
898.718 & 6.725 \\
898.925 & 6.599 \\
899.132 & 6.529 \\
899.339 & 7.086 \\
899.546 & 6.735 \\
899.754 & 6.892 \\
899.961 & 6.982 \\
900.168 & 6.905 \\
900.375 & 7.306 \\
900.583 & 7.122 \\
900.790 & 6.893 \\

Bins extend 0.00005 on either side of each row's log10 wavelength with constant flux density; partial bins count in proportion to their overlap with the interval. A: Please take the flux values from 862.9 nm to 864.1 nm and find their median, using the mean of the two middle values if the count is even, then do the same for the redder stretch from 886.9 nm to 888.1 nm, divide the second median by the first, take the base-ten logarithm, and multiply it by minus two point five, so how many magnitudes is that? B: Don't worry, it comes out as 0.85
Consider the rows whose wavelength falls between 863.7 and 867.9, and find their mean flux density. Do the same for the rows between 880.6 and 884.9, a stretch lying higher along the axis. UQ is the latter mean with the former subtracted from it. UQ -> -39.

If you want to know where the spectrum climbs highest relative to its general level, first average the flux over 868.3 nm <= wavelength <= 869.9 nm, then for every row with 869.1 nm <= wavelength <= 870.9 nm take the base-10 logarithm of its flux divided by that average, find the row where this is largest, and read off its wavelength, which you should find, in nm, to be 869.608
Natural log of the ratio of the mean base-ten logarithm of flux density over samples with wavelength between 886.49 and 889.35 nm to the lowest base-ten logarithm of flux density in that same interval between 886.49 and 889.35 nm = 0.095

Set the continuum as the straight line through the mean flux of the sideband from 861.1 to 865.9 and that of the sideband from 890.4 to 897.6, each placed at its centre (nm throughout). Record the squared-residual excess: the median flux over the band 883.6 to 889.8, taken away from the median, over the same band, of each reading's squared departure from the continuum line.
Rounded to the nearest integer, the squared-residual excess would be 0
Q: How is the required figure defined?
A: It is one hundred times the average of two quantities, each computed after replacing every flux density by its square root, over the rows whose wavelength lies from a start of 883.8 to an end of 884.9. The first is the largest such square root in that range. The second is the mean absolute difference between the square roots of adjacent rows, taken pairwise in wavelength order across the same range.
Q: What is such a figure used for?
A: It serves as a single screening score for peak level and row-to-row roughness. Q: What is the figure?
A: 147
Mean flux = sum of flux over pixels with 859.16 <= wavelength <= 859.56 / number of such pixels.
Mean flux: 10.0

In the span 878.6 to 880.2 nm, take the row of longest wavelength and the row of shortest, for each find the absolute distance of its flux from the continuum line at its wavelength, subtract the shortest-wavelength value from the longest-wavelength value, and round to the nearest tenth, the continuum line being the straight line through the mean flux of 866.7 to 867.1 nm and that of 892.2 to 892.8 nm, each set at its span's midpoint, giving -4.0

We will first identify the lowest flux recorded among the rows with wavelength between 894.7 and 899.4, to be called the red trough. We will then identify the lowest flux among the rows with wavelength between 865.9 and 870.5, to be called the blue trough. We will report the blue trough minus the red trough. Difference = 11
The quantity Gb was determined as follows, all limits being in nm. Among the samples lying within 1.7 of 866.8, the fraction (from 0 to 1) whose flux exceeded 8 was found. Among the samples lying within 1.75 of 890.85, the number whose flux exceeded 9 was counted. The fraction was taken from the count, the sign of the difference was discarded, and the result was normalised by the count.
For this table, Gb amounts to 0.0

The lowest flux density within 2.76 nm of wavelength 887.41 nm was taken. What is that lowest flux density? 6.669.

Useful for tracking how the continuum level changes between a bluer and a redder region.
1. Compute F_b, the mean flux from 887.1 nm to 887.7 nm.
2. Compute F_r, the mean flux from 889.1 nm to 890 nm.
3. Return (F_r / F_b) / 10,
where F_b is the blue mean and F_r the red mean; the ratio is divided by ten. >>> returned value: 0.088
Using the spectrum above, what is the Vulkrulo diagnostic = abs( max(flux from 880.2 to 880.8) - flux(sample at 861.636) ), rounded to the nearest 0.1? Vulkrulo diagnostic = 4.8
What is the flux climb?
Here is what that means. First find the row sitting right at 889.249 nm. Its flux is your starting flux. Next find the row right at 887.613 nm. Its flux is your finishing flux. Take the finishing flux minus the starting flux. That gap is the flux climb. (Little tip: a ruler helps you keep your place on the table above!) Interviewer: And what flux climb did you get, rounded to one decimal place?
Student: -1.1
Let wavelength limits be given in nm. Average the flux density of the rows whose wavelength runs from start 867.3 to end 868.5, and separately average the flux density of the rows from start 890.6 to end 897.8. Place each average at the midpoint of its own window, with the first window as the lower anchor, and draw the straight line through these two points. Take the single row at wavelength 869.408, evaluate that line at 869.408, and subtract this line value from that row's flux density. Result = -22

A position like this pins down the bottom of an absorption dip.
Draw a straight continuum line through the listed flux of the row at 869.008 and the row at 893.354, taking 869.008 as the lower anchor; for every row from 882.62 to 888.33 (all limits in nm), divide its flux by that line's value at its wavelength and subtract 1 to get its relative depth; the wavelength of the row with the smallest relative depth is 882.925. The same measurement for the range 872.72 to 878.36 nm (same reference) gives 878.059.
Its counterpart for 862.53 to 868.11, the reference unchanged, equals 862.628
